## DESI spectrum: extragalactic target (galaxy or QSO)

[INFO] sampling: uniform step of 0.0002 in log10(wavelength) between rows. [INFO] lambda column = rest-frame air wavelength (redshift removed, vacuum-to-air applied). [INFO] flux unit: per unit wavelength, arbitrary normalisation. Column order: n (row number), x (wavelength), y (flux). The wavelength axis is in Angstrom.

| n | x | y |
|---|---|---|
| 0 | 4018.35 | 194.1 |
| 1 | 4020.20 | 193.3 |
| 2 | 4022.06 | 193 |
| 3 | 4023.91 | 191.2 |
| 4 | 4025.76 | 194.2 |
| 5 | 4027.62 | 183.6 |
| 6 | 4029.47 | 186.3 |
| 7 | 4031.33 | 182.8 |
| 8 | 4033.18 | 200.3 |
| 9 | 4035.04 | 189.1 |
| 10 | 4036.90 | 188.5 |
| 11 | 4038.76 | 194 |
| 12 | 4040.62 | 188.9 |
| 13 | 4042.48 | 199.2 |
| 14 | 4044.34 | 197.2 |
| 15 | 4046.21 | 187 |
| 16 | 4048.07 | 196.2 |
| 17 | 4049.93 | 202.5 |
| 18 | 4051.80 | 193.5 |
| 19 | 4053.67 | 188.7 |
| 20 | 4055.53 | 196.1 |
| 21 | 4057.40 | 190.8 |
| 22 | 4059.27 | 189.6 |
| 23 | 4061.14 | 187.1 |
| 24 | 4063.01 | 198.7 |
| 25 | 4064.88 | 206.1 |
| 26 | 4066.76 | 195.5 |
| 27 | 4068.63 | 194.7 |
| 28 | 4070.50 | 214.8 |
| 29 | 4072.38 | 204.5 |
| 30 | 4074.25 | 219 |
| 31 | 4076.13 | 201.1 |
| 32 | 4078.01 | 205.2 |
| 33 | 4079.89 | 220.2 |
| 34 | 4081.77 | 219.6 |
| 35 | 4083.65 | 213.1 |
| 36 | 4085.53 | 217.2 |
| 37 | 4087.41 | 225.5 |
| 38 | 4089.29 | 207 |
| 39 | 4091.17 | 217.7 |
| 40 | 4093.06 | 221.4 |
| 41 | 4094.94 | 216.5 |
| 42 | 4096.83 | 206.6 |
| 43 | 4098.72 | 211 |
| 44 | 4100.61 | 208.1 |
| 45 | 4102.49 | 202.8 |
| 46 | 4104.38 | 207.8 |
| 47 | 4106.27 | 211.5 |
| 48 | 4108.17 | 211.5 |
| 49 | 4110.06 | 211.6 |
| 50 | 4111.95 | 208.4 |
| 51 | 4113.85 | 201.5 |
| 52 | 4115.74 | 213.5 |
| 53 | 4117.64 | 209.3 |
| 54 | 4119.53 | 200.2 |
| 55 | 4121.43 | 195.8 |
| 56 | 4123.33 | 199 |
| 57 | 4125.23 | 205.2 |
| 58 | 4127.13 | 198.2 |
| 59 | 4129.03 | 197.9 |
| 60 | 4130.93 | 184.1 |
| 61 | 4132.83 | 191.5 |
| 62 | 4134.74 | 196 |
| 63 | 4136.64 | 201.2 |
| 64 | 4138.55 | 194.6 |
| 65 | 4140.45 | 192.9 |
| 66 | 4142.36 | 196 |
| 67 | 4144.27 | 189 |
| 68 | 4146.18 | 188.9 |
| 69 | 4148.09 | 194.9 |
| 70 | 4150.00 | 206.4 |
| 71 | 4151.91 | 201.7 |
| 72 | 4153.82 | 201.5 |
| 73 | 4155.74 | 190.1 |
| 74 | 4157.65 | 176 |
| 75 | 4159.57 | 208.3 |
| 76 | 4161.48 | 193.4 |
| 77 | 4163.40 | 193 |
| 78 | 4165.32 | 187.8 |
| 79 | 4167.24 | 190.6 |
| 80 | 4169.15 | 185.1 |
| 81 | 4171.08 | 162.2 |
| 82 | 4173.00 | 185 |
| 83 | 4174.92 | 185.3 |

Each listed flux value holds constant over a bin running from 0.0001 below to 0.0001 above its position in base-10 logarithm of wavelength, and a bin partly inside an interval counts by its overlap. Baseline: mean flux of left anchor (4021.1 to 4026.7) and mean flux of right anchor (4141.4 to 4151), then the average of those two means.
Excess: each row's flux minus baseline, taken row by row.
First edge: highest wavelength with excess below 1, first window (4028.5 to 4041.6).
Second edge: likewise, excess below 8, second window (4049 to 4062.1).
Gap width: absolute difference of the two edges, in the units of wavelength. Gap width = 20.5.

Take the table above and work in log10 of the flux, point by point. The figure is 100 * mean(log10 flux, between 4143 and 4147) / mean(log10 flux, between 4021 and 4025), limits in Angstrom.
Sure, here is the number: 99.7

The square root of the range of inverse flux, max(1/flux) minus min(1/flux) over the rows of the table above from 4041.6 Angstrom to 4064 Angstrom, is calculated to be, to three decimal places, 0.020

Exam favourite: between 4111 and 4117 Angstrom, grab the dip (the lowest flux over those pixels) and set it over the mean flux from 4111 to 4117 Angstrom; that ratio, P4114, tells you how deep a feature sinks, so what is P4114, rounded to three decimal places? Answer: 0.970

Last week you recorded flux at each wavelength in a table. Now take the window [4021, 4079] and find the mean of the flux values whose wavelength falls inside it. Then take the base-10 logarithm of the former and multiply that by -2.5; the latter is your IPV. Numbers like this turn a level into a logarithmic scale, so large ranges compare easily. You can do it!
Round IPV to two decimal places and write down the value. -5.73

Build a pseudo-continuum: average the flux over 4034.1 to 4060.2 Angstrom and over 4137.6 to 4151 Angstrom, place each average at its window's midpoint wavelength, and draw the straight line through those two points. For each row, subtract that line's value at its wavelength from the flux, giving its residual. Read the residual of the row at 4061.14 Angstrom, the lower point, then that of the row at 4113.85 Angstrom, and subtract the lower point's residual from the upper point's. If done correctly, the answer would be 13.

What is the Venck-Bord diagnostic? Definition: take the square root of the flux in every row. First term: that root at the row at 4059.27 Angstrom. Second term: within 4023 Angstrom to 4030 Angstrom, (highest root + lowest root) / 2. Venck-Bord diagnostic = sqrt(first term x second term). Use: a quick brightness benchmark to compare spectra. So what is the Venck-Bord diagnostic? 13.8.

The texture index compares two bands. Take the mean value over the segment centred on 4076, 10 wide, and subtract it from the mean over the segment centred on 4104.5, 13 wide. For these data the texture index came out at -1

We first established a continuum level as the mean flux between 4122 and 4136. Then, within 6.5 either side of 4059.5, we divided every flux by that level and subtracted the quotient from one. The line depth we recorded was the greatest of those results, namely 0.05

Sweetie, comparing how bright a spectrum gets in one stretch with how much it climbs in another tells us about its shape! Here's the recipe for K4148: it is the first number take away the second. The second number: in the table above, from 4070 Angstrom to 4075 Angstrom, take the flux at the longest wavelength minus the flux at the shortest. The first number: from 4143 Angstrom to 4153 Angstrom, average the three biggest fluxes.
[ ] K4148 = 197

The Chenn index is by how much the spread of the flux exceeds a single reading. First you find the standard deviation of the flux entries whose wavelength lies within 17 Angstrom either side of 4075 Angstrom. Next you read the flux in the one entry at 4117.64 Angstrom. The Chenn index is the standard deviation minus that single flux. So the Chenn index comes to -198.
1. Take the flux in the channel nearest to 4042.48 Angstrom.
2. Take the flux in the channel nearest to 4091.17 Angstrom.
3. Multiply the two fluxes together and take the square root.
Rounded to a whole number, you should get 208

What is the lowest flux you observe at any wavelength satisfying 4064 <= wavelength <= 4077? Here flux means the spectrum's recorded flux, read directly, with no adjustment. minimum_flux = 194.7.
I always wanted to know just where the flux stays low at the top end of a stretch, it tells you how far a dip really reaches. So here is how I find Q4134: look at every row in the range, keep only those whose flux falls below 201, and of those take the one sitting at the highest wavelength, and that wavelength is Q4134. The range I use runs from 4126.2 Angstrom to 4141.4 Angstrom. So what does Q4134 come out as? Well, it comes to 4140.45 Angstrom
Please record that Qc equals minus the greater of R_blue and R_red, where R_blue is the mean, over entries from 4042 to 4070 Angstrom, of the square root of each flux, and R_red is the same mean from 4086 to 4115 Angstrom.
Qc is -14.5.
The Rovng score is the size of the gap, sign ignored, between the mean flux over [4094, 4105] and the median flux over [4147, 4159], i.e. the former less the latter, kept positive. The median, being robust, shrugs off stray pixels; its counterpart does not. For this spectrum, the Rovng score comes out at 11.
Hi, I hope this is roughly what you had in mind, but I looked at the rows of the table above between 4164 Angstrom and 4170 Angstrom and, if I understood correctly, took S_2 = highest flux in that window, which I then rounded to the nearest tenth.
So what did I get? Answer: 190.6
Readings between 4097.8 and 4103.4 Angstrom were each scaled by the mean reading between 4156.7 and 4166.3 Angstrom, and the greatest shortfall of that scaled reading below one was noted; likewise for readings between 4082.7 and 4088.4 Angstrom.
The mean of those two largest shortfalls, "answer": -0.085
